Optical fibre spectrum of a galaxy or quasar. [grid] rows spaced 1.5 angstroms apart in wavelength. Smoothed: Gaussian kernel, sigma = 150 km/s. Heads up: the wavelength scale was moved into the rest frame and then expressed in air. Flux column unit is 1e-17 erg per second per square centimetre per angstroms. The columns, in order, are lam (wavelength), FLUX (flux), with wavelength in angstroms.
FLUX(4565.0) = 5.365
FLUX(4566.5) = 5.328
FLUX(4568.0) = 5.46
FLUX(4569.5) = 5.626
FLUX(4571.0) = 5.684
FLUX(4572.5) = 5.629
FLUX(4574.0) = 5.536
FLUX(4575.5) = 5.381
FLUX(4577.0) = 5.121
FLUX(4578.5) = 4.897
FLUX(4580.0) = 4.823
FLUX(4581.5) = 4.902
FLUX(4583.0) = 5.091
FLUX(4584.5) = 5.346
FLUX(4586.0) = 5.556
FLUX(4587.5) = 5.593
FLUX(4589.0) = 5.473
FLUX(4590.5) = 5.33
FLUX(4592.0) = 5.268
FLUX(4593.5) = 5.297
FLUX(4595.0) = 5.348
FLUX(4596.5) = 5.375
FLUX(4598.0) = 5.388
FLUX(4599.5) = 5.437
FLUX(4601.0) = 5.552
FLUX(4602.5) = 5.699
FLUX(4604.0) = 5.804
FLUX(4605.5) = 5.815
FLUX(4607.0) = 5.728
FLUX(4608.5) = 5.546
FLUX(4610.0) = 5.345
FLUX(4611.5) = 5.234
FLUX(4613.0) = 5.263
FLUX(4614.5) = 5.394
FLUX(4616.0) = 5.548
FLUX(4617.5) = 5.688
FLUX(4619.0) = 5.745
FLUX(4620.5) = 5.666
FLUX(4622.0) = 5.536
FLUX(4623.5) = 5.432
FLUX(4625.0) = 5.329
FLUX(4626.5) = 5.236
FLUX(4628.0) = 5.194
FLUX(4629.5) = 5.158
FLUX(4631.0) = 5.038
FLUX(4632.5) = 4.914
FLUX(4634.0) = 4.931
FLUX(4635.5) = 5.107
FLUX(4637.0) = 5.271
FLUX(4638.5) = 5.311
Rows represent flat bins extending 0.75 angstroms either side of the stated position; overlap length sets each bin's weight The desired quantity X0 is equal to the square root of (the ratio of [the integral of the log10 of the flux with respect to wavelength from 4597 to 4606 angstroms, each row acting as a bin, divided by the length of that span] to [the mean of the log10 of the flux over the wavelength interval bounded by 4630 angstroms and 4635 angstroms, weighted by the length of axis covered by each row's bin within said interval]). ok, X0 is 1.036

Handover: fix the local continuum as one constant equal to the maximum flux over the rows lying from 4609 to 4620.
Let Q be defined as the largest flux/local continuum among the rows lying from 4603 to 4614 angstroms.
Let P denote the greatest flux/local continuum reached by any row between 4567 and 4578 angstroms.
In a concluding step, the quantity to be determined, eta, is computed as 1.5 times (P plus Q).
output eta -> 3.00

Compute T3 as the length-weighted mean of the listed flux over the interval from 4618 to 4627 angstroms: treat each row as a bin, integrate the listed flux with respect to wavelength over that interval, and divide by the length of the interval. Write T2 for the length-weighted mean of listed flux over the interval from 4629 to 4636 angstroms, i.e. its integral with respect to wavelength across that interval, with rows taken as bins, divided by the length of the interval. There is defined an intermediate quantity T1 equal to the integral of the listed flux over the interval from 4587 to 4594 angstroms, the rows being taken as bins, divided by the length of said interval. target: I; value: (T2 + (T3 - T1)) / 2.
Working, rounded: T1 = 5.39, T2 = 5.02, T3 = 5.5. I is 2.57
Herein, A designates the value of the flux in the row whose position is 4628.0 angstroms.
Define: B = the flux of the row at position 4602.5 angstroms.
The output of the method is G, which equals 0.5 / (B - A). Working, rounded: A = 5.194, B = 5.699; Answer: 1.0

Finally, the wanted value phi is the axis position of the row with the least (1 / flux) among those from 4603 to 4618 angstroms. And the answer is 4605.5 angstroms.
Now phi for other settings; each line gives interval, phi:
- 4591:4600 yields 4599.5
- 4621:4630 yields 4622.0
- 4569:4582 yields 4571.0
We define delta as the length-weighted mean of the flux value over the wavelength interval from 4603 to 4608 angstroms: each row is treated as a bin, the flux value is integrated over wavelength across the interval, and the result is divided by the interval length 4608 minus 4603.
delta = 5.77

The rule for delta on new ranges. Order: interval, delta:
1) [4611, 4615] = 5.29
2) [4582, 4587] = 5.32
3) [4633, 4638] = 5.10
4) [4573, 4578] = 5.34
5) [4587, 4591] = 5.47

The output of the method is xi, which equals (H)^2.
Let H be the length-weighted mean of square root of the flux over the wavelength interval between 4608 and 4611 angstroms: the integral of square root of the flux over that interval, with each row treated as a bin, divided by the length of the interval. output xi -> 5.4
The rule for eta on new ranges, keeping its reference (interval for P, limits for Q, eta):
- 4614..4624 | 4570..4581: 2.98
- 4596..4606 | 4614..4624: 3.02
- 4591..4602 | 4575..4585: 2.85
